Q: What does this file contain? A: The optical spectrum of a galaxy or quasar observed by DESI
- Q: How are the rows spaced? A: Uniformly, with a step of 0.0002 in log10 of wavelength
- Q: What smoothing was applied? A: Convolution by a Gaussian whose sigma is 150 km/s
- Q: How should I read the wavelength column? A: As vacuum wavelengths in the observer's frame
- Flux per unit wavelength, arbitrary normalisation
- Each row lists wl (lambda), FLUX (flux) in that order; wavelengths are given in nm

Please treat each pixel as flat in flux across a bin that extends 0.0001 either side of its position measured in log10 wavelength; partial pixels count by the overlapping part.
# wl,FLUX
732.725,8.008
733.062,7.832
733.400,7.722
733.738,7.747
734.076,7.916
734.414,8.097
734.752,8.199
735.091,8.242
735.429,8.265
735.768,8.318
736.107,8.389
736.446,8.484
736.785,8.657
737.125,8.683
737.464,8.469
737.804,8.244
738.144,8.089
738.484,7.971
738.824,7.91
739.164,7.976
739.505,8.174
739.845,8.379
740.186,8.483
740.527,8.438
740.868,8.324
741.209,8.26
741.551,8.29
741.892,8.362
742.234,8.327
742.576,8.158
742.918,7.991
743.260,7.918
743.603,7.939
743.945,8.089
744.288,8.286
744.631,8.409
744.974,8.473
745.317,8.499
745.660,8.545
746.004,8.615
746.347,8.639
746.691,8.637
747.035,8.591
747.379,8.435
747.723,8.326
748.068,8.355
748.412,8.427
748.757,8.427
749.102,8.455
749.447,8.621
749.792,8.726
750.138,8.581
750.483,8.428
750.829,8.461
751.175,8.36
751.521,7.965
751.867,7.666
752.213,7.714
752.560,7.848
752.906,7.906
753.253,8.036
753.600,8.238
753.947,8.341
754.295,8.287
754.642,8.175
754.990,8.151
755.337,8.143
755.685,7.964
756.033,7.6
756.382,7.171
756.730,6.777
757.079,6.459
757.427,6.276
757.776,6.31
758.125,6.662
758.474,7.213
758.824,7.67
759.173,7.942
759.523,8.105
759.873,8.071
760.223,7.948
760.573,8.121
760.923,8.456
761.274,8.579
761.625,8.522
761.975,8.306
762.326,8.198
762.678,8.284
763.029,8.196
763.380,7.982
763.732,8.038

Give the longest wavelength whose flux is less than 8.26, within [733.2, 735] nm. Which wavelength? 734.752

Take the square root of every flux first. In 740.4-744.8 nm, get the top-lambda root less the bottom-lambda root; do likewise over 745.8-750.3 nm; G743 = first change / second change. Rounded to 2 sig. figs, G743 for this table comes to 0.86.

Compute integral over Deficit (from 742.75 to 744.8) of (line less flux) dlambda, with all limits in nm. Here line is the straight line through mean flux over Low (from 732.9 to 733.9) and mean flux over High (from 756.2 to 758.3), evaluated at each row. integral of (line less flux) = -1.7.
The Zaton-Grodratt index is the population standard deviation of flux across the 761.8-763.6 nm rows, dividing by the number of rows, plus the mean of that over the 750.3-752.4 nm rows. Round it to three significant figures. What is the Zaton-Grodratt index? 8.21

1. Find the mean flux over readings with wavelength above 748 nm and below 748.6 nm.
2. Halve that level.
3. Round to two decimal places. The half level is 4.20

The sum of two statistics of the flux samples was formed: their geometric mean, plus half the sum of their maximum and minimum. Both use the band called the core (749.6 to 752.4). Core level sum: 16.4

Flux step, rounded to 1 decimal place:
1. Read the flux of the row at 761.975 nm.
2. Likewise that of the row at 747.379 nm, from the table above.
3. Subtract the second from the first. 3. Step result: -0.1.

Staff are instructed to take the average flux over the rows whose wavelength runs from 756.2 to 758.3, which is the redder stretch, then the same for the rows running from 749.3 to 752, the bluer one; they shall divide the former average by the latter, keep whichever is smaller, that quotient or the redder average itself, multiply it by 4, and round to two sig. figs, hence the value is 3.2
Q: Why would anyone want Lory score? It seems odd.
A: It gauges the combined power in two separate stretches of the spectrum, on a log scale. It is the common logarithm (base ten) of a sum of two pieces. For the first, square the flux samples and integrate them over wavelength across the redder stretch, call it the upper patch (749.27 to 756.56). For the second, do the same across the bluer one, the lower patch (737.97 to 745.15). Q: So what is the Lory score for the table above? 2.984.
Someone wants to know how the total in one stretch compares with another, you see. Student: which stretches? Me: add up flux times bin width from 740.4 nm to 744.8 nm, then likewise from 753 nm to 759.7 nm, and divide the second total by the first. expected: 1.4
